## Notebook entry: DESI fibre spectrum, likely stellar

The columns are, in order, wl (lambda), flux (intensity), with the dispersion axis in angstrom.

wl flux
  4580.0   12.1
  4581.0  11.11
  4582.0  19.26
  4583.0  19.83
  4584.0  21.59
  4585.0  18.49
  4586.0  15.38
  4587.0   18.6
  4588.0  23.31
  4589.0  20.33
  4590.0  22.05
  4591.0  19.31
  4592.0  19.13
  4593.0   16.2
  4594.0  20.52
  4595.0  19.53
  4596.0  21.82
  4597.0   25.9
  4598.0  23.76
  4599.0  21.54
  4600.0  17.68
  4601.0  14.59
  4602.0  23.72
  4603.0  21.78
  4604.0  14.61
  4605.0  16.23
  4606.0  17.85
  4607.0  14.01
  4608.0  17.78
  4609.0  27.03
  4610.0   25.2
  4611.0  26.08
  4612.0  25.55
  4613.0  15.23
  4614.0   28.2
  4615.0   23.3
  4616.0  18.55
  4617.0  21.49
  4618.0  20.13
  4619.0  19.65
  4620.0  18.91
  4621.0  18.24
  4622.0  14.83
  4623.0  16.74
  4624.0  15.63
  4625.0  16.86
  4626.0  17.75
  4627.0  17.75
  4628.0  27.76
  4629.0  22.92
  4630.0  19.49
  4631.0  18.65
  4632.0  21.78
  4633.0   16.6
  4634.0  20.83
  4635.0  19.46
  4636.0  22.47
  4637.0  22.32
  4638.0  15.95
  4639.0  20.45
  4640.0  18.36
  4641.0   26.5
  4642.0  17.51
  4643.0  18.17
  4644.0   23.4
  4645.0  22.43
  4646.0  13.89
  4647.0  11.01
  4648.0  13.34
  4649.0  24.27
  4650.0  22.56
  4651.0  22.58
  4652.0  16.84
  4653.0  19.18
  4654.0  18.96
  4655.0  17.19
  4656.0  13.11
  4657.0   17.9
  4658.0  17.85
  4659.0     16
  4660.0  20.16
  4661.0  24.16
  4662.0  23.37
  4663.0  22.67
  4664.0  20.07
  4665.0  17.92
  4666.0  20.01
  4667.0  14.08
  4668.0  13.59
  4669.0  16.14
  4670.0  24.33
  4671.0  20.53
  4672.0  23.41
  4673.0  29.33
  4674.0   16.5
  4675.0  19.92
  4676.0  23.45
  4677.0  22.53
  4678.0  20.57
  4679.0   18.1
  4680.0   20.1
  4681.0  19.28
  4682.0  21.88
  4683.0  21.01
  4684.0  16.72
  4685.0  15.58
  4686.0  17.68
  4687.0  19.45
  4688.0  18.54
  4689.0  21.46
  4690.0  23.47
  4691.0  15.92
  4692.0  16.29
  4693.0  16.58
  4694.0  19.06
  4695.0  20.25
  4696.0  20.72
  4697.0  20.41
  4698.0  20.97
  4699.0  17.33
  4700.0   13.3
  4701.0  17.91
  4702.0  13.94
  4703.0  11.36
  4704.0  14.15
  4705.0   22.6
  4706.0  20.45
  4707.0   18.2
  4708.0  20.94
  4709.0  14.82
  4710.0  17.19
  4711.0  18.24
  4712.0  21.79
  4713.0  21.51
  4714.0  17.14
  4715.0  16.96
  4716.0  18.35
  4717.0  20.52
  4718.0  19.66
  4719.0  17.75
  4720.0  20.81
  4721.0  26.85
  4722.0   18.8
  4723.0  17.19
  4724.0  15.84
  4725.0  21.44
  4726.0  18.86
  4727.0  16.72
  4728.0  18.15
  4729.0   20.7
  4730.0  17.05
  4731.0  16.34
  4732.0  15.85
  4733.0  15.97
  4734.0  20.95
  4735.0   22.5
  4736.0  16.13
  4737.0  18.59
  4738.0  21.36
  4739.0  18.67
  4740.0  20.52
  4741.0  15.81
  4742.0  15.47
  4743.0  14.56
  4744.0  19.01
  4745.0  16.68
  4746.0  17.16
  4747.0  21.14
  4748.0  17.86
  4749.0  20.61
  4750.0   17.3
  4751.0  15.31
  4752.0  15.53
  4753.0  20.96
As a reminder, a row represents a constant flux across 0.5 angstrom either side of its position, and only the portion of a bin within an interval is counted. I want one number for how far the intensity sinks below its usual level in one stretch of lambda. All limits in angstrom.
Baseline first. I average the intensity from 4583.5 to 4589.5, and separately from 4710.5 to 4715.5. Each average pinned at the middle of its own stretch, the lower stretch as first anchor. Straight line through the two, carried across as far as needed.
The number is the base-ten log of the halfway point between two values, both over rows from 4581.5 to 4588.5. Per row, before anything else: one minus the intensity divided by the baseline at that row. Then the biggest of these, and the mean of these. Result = -0.95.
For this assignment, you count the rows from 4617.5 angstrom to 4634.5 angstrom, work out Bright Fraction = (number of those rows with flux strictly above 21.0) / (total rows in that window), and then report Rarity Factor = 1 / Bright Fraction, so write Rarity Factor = 5.7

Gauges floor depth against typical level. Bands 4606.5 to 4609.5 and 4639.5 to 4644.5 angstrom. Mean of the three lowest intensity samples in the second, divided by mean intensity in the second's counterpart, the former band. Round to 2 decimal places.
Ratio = 0.92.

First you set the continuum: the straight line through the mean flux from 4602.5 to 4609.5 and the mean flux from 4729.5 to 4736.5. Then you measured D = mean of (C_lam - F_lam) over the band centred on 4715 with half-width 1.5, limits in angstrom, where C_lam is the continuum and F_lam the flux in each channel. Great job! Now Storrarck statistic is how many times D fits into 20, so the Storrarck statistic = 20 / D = 46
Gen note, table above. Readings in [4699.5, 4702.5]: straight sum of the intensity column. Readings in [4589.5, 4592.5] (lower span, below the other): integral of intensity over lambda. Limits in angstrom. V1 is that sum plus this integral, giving 106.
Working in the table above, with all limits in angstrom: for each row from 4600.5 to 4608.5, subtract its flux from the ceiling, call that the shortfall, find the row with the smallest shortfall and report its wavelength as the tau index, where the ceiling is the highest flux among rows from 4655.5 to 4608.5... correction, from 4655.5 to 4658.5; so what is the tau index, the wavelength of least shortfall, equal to 4602.0 angstrom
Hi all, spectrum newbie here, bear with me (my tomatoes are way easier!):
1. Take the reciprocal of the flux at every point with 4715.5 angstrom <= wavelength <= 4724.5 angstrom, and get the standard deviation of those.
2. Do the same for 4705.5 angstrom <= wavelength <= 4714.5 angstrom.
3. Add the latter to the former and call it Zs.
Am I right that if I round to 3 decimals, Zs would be 0.014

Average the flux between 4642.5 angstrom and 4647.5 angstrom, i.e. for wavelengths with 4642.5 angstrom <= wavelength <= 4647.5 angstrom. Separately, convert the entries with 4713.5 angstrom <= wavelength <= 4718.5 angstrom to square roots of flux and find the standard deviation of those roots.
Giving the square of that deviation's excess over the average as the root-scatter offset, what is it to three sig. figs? 310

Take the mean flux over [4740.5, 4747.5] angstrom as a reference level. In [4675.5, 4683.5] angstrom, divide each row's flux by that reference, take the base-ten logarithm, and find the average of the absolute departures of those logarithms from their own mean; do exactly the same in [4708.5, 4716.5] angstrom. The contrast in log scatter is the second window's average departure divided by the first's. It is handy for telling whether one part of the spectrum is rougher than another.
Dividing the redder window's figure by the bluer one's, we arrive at 1.4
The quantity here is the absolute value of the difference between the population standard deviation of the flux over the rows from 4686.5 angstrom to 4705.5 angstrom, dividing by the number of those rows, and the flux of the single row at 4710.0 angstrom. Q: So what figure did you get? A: 13.9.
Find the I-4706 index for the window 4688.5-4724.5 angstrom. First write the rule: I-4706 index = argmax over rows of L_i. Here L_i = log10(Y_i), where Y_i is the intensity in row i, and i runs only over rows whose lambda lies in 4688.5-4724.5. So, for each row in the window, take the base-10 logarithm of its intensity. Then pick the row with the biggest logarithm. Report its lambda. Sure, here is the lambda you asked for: 4721.0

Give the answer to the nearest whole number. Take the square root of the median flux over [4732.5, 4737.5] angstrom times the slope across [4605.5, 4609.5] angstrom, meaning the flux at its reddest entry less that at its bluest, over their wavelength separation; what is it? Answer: 8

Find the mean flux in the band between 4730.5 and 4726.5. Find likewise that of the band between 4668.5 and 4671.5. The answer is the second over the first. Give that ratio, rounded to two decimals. 1.12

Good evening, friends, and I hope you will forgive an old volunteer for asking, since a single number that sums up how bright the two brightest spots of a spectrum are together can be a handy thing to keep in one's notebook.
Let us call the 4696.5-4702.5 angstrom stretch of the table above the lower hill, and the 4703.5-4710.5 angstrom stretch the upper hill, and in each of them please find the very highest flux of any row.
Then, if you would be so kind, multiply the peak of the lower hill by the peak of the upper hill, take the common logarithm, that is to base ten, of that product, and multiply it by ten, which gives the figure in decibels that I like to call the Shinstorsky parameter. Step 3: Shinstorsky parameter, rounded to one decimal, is 26.8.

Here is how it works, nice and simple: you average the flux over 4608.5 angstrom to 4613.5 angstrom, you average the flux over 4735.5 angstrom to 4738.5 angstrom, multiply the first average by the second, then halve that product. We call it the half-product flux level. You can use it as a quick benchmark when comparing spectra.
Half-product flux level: 223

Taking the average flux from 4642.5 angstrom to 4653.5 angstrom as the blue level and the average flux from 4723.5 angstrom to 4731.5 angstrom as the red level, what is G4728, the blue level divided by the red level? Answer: 1.04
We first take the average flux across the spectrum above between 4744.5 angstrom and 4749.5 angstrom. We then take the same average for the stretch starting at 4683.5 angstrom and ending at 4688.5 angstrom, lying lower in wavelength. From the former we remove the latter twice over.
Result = -16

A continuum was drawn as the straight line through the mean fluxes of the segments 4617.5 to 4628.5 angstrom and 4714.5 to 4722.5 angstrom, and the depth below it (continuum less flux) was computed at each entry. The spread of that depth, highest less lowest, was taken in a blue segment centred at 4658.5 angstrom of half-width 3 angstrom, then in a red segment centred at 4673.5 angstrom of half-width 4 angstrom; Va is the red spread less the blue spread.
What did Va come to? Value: 1.9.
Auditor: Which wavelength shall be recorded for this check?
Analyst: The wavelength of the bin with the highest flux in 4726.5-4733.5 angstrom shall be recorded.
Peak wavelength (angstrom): 4729.0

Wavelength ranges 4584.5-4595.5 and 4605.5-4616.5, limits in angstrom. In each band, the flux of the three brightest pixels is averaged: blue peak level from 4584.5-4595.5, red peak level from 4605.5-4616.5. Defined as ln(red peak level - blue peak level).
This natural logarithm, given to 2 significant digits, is 1.6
